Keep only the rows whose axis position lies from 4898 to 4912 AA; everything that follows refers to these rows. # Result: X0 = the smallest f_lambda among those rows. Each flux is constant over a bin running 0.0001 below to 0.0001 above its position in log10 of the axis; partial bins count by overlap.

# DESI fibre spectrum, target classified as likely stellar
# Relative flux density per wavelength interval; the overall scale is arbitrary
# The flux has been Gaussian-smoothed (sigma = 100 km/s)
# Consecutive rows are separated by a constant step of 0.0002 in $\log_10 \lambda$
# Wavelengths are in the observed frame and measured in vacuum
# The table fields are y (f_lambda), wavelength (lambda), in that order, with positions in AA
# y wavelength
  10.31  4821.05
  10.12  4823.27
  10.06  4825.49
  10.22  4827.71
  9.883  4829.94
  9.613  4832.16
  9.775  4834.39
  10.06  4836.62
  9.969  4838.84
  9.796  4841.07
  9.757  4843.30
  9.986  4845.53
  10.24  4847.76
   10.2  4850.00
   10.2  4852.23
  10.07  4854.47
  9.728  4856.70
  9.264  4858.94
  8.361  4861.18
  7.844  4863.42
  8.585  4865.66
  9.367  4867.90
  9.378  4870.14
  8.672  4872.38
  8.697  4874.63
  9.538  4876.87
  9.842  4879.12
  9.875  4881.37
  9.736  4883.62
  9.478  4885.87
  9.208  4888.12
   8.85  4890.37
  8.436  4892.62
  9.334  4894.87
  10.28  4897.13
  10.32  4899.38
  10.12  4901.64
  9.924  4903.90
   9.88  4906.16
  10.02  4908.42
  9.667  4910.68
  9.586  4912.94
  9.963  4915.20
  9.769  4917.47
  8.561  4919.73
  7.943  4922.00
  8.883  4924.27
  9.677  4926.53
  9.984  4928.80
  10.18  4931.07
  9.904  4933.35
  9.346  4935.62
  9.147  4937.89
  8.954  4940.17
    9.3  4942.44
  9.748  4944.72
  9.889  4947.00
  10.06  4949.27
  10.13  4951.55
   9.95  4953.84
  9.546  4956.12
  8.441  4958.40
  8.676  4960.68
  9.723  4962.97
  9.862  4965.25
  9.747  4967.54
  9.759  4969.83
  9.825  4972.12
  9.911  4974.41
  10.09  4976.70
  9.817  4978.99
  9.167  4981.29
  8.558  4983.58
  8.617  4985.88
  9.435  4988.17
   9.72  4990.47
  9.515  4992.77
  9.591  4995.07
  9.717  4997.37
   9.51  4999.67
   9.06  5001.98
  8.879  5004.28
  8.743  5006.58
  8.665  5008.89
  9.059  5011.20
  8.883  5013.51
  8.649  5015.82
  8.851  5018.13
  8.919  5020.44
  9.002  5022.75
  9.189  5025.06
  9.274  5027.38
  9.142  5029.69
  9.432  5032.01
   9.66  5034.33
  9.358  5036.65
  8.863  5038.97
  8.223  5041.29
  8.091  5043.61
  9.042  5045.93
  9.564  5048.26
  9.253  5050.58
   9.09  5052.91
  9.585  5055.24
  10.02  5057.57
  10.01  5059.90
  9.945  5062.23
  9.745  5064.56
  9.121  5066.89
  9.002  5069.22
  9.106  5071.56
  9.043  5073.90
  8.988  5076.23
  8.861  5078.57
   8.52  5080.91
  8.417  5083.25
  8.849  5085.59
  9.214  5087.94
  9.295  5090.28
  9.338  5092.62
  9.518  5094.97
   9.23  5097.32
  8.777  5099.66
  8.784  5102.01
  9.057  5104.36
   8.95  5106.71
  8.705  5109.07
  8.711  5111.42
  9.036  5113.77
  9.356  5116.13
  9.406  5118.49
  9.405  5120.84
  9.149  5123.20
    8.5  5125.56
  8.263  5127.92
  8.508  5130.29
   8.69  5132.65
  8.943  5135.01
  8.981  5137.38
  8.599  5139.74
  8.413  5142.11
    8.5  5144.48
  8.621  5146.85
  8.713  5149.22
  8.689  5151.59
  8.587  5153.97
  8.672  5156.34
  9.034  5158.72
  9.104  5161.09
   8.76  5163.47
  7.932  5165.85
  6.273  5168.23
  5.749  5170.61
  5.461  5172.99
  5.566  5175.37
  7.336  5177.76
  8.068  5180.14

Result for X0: 9.667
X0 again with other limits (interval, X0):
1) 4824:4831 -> 9.883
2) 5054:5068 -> 9.121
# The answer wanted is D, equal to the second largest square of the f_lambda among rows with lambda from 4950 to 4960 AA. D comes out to 99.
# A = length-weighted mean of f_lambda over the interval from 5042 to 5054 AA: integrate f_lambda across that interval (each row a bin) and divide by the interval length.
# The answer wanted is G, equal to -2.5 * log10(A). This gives -2.383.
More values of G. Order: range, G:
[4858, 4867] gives -2.326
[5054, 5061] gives -2.484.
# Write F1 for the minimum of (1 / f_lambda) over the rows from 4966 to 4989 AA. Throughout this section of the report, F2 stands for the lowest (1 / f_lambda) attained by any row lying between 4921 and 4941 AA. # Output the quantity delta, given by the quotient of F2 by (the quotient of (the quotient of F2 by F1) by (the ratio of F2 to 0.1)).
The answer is 0.0974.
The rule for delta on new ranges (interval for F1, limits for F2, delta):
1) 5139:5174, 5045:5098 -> 0.1096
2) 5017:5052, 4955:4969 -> 0.1050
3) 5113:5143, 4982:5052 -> 0.1094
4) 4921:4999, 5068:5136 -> 0.1032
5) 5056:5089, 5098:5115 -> 0.1102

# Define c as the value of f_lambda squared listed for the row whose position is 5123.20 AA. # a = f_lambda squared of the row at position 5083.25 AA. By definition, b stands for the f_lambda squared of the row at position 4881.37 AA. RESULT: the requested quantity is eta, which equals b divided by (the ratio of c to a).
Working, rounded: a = 71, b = 98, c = 84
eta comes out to 83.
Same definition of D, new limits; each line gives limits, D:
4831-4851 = 104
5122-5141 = 81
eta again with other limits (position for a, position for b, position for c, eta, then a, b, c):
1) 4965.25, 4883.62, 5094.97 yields 102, 97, 95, 91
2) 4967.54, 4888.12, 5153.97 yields 109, 95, 85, 74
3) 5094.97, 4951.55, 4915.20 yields 94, 91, 103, 99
